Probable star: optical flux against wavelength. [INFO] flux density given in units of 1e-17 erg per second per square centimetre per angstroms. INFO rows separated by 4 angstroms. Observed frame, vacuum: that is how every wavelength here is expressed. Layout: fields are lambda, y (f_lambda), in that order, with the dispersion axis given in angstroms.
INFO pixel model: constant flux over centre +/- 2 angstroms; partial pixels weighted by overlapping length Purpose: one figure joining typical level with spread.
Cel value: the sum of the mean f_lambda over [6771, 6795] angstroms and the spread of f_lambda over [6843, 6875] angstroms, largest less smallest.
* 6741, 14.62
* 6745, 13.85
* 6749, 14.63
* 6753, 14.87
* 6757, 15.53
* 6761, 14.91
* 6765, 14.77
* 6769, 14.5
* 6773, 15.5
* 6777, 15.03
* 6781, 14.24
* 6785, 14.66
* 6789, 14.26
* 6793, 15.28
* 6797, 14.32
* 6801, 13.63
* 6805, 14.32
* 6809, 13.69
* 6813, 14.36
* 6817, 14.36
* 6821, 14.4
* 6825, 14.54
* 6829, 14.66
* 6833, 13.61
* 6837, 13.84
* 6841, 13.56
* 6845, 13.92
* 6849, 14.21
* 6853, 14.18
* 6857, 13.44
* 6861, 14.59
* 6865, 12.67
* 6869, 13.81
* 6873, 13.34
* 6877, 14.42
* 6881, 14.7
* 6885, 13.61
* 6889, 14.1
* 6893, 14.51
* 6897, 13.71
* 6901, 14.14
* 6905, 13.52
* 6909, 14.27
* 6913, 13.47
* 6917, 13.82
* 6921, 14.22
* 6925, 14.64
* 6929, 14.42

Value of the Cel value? 16.7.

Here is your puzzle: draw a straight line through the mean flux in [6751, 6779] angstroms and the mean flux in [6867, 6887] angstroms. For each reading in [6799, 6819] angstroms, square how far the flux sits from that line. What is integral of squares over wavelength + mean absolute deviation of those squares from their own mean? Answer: 8.9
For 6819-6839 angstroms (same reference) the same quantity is 3.9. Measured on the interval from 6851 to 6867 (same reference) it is 11.6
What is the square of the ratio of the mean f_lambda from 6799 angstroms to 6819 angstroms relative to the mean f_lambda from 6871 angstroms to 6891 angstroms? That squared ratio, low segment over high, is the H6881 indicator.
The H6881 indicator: 1.01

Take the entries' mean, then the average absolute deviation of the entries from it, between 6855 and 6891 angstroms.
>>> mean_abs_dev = 0.533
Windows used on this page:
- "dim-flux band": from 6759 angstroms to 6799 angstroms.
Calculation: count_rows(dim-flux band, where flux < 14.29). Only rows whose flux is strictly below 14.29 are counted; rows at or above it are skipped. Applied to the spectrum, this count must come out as 2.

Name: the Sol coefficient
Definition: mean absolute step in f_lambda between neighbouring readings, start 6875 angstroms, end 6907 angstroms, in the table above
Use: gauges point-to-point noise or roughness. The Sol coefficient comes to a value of 0.59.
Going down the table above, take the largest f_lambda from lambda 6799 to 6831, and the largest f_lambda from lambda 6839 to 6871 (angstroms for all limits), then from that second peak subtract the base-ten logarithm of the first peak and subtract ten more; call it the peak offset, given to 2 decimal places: 3.42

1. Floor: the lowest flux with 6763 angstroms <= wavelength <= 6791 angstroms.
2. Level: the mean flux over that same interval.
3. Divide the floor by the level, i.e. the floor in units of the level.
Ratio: 0.968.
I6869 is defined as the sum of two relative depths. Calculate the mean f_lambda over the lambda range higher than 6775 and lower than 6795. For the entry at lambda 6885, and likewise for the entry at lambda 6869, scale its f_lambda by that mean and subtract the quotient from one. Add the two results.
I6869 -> 0.134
